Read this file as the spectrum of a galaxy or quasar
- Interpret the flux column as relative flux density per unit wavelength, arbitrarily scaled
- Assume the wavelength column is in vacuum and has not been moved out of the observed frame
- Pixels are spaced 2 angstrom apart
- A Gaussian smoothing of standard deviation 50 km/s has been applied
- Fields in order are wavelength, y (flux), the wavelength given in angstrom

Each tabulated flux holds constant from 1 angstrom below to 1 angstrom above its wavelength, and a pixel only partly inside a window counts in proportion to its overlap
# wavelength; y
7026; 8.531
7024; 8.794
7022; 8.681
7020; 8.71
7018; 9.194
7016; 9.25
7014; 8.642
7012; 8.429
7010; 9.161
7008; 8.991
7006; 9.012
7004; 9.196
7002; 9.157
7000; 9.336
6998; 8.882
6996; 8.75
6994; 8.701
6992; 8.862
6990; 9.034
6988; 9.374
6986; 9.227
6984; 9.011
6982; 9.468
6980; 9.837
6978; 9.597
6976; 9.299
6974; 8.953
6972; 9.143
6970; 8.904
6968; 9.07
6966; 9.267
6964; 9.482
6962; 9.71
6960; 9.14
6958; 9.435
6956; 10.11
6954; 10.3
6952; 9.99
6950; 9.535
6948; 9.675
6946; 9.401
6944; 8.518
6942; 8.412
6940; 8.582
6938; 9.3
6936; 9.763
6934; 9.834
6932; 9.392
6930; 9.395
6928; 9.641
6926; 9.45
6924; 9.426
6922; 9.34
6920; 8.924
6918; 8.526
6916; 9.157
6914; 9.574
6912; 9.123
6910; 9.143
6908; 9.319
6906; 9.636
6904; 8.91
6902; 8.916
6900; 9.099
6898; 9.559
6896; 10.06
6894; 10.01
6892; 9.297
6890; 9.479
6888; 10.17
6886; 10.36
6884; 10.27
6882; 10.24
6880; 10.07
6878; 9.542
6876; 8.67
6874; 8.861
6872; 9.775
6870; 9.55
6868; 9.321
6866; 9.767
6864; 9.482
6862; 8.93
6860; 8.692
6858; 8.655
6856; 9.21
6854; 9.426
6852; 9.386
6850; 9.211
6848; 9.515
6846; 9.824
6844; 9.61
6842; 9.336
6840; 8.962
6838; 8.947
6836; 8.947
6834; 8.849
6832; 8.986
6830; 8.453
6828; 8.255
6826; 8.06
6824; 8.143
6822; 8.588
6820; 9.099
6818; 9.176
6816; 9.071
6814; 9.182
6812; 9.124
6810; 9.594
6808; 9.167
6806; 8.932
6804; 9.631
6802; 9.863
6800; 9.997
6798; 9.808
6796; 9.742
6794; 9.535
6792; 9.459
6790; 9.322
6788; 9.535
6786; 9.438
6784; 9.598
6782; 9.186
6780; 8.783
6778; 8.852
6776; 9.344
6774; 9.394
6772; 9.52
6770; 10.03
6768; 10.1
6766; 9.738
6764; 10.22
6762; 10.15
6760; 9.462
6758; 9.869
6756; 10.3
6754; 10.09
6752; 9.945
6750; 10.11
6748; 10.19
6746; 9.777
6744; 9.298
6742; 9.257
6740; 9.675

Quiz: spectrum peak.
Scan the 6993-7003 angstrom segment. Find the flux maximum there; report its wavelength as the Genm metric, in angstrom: 7000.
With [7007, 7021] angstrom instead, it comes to 7016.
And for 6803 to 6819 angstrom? 6804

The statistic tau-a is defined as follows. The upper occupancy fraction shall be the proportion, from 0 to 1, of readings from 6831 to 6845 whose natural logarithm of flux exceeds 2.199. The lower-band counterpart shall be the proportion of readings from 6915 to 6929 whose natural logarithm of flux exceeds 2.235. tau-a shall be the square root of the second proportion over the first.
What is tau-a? 1.2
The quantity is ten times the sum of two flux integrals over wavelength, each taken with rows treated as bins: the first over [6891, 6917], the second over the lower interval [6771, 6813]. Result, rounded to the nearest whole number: 6393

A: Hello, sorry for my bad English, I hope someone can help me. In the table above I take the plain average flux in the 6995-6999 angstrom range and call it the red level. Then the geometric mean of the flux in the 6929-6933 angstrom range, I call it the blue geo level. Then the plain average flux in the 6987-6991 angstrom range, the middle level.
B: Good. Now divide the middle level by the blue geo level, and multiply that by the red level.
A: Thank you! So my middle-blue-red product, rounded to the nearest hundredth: 8.64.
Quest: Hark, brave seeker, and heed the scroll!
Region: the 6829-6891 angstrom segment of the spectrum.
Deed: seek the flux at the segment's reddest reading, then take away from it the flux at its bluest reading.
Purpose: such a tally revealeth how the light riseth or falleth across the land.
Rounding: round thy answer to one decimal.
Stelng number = 1.0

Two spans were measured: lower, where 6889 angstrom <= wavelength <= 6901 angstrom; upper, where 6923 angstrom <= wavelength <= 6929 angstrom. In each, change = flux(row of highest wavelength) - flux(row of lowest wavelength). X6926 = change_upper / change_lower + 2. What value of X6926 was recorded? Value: 1.4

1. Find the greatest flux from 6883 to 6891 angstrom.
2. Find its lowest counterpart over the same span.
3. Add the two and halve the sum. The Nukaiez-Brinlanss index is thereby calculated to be 9.92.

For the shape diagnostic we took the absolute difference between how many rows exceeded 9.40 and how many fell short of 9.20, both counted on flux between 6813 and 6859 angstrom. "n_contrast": 11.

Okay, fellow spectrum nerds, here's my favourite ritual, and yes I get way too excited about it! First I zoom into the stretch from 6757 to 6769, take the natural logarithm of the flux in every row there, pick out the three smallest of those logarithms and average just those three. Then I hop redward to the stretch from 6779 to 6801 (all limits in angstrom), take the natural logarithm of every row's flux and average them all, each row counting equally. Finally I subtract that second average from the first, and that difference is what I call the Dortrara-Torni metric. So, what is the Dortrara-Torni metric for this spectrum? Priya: 0.02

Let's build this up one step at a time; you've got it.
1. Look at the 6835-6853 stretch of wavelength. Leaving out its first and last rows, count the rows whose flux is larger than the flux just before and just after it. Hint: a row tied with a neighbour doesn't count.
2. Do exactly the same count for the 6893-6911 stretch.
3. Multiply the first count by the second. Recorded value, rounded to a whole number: 2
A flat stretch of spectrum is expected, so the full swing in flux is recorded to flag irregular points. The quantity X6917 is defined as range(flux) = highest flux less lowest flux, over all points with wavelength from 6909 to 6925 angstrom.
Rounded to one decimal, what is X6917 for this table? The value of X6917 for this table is 1.0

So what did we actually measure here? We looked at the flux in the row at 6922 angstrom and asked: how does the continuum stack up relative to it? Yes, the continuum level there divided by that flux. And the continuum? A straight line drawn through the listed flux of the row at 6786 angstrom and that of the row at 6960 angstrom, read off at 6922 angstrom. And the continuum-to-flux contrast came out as 0.99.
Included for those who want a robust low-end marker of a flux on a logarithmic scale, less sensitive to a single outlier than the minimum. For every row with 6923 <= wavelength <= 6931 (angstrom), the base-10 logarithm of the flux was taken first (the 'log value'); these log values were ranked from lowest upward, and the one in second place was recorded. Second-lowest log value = 0.974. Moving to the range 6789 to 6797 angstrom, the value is 0.976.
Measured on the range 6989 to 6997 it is 0.942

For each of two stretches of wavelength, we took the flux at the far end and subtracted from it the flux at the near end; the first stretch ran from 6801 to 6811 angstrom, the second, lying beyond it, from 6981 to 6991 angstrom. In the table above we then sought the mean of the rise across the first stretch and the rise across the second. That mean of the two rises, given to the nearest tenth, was -0.4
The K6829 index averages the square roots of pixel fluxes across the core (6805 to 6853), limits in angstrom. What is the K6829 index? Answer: 3.00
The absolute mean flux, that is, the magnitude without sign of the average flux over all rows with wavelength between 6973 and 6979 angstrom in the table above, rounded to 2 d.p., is 9.28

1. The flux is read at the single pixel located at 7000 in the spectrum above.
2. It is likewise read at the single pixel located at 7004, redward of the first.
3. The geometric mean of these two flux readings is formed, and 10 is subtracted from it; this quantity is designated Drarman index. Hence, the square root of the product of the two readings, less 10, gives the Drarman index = -0.73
